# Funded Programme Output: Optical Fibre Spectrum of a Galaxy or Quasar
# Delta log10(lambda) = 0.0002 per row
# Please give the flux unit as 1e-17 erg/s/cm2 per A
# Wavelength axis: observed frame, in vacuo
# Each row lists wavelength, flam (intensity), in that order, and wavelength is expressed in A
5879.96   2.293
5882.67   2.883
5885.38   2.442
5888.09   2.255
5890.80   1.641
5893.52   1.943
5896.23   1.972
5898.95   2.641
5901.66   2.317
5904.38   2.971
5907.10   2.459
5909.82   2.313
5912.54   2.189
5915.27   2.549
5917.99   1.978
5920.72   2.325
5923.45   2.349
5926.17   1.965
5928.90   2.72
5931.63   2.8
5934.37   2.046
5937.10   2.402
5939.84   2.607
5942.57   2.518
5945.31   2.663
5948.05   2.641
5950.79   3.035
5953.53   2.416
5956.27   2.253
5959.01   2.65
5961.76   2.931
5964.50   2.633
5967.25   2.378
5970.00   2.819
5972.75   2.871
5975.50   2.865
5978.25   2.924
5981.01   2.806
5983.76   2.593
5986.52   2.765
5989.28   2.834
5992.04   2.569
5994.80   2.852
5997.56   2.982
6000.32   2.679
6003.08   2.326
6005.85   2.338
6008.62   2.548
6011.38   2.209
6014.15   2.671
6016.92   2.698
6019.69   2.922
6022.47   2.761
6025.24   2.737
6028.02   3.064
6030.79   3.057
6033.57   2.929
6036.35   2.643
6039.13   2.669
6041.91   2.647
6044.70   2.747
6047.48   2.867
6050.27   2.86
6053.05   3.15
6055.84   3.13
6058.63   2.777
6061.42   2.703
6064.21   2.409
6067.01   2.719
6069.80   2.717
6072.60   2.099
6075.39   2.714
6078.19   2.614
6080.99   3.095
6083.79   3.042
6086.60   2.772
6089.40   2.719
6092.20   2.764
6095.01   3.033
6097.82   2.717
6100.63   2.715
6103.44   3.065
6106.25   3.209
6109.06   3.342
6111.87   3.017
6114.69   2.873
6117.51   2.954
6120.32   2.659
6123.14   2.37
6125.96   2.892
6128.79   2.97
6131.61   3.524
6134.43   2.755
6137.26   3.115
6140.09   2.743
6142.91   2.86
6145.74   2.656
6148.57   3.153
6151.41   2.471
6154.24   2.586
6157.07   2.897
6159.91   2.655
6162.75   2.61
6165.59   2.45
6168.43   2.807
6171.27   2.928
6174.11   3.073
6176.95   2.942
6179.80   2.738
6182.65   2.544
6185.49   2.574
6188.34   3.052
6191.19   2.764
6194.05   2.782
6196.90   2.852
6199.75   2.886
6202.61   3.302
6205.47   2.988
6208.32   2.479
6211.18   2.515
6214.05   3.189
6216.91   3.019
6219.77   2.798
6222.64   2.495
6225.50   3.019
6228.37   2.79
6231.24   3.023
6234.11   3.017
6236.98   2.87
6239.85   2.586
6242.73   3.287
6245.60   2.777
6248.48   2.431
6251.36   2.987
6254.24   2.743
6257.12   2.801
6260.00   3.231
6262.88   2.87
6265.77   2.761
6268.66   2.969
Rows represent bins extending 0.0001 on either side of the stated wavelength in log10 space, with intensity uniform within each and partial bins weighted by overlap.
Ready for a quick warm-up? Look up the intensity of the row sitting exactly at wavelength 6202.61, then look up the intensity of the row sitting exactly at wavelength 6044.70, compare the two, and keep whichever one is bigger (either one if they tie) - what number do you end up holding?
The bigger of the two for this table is 3.30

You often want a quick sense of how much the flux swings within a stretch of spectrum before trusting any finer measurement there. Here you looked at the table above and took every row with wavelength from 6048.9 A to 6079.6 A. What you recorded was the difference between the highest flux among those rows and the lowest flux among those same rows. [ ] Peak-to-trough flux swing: 1.05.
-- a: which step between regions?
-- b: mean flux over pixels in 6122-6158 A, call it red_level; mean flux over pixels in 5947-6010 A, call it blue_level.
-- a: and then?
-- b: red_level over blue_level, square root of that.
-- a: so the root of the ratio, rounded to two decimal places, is 1.03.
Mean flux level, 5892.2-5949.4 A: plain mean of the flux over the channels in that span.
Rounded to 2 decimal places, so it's 2.40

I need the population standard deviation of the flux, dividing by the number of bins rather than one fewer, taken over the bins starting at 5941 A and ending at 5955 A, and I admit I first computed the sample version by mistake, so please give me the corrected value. 0.210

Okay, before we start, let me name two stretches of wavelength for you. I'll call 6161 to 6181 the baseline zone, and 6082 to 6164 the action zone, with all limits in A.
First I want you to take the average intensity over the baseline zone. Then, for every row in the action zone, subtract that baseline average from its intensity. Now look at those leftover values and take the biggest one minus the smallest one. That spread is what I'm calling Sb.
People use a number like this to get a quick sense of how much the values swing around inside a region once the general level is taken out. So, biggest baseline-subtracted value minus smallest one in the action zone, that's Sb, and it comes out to 1.15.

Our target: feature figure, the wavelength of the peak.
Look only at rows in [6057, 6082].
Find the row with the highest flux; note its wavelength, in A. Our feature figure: 6080.99 A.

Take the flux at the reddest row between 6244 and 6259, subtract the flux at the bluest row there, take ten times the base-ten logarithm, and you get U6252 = -16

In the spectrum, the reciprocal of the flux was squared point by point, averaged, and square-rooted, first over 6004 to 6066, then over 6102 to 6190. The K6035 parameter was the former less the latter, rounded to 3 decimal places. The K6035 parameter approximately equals 0.013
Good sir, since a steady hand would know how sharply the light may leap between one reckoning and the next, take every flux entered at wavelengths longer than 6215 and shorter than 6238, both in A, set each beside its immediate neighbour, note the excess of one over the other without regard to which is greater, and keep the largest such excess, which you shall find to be 0.52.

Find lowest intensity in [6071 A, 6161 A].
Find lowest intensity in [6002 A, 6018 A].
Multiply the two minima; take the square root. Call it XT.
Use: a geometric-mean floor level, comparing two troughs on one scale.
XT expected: 2.15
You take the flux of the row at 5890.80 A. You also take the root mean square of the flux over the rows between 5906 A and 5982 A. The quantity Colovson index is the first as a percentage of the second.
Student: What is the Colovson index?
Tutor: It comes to 64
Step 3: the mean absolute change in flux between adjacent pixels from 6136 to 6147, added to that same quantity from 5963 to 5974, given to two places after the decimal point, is 0.48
